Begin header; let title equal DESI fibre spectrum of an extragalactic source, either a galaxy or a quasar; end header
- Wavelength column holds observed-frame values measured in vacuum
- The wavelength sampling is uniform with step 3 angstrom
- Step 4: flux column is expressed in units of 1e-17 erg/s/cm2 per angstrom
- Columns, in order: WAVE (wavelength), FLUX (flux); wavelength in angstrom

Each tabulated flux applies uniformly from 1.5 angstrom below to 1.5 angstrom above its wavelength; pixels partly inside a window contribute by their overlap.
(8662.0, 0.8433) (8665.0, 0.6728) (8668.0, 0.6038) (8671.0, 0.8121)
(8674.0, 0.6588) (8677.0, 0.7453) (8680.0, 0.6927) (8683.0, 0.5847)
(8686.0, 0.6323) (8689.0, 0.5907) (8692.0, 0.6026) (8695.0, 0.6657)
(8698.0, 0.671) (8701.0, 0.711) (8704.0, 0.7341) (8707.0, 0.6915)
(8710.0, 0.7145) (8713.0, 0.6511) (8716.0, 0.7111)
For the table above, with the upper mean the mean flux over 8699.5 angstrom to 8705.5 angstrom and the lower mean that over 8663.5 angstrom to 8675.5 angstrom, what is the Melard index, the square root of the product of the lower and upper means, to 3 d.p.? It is 0.704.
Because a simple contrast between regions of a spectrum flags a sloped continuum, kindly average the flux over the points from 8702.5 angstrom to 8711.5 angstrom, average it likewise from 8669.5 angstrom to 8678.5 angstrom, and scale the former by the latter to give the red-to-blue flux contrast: 0.97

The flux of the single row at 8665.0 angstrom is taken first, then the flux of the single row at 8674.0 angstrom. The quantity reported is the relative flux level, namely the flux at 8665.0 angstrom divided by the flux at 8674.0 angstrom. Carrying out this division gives 1.02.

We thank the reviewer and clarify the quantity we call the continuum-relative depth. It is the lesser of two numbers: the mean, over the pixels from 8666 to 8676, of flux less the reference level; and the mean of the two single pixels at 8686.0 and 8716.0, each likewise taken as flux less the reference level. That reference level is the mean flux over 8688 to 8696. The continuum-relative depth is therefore 0.05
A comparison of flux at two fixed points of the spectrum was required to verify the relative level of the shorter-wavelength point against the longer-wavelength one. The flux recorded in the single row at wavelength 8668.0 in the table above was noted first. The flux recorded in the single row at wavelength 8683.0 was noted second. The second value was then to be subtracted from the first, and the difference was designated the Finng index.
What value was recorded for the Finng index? 0.019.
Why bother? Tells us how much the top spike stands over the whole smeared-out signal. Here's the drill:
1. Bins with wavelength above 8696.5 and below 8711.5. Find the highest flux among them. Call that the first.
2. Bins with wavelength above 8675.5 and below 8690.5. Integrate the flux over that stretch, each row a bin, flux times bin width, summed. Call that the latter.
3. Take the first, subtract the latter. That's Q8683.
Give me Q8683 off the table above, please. -9.0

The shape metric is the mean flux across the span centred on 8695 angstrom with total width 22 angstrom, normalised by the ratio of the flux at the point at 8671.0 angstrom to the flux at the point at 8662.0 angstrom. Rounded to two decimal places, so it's 0.68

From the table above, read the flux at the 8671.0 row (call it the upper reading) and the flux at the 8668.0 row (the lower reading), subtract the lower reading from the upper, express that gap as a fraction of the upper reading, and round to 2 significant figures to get 0.26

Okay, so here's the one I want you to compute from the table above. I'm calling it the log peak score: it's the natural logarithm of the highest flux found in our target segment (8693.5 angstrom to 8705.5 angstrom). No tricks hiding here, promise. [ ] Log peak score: -0.31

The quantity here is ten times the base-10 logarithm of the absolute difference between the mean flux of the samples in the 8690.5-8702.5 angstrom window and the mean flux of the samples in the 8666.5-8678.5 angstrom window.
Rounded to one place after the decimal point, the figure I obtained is -13.7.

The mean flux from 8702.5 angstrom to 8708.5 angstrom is 0.71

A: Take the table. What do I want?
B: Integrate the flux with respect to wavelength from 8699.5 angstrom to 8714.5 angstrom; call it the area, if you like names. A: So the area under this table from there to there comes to 10.5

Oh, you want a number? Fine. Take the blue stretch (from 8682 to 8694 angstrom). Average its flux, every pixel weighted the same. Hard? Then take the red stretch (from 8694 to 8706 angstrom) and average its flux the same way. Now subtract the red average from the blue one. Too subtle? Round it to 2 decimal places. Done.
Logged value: -0.09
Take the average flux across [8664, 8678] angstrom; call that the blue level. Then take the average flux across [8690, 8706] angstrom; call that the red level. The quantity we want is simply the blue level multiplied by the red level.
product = 0.47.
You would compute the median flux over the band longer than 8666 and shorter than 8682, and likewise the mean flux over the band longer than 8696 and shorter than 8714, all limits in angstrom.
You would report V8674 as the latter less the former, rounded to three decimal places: 0.003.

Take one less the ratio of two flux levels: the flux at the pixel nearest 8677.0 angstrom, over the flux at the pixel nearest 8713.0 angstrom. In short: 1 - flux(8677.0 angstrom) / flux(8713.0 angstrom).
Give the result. -0.14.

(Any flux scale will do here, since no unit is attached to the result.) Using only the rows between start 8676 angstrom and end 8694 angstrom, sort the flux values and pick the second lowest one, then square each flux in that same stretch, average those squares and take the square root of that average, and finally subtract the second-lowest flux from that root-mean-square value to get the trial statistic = 0.053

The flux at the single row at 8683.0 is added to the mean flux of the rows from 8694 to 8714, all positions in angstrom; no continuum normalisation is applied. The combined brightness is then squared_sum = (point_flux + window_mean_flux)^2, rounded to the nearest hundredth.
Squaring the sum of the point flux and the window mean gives 1.63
